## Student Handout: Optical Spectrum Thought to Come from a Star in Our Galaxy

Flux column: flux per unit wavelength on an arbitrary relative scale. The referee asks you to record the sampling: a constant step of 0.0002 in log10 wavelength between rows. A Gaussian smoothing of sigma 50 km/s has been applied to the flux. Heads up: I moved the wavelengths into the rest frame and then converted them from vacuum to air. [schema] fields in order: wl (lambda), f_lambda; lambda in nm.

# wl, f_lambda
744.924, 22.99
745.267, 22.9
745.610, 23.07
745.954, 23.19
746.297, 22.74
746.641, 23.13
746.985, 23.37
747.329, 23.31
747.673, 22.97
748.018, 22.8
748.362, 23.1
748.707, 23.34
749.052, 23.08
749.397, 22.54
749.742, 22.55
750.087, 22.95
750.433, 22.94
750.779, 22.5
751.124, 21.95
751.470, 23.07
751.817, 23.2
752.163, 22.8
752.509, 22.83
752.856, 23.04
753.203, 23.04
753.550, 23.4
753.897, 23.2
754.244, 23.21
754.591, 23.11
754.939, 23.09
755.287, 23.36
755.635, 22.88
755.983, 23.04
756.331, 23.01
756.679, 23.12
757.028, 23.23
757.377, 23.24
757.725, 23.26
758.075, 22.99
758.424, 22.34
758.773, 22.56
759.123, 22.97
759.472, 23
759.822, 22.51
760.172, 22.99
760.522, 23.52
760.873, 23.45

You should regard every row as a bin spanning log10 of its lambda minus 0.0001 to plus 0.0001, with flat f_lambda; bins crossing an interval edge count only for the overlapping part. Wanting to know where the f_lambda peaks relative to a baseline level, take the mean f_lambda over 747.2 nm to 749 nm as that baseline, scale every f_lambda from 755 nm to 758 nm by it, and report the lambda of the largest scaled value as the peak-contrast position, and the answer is 755.287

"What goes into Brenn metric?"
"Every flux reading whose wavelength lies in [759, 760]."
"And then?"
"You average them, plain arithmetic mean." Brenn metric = 22.8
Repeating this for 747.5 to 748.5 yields 23.0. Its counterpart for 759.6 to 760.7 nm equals 23.0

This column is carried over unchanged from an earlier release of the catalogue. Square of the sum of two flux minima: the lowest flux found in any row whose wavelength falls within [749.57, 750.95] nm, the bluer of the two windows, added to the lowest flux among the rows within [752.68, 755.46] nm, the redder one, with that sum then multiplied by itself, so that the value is 2074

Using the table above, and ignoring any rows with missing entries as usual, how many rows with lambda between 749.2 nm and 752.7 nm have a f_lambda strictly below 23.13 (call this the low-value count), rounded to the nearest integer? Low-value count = 9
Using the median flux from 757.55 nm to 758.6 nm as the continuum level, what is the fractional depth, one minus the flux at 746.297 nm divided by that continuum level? 0.011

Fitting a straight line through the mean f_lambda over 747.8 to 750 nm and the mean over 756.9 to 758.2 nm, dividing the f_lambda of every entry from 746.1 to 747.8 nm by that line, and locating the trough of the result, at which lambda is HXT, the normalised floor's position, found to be 746.297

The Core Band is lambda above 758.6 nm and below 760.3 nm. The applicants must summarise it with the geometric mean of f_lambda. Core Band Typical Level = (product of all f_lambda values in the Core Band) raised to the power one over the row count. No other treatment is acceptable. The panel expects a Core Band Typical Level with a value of 22.8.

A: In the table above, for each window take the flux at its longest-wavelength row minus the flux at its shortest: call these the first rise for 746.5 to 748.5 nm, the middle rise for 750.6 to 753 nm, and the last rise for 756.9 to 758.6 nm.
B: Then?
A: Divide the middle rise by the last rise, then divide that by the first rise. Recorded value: 20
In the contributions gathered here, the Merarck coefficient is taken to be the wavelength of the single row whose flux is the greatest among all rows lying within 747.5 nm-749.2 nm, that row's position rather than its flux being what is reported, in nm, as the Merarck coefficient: 748.707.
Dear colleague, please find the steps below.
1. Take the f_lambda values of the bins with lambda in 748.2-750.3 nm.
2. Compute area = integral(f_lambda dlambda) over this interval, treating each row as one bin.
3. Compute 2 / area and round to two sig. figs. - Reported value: 0.042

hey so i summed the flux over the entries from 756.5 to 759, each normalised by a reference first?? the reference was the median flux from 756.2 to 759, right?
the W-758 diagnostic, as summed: 6.97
